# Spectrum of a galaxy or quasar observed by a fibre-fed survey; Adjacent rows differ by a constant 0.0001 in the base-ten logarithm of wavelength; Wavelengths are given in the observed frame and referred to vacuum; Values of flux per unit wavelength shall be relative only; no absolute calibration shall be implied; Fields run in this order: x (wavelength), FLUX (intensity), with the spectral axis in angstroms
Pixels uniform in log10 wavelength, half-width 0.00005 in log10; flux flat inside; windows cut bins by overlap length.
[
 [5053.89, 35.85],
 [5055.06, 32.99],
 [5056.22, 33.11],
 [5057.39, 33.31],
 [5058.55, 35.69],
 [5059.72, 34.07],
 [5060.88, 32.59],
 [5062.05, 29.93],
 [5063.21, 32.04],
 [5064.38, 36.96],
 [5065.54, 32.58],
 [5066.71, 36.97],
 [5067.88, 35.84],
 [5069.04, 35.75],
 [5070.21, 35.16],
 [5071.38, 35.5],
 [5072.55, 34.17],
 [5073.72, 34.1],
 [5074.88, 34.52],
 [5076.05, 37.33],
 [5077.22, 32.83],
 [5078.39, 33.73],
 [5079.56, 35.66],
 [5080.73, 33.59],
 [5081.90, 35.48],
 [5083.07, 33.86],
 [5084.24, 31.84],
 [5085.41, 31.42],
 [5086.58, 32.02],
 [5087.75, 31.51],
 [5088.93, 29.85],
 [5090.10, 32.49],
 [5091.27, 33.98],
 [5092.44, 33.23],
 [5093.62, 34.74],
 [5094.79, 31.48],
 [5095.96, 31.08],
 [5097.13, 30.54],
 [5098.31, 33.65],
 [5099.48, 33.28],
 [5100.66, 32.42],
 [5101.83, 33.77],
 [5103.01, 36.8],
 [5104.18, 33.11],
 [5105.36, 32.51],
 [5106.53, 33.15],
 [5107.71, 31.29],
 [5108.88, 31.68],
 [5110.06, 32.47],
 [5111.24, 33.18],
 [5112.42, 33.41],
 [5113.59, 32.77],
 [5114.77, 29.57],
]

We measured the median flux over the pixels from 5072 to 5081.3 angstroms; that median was 34.1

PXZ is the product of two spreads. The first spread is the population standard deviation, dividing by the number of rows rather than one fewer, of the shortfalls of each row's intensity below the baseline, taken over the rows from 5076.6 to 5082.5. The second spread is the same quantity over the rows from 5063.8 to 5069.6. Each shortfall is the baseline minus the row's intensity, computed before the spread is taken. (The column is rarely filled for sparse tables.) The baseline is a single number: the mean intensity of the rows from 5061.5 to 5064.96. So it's 1.8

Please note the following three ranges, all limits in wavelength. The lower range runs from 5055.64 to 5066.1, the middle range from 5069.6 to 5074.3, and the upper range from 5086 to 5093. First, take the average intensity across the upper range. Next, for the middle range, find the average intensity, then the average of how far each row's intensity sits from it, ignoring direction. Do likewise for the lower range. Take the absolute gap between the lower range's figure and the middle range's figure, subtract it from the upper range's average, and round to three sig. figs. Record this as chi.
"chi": 31.3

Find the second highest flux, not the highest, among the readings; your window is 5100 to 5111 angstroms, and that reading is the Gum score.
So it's 33.77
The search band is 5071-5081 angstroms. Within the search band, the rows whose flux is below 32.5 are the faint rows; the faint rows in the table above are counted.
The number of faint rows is 0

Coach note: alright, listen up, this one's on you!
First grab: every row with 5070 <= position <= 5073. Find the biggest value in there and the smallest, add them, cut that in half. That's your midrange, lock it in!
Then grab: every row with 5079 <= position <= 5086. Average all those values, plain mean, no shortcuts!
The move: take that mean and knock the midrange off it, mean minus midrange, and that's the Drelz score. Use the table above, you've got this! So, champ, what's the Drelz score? -1.2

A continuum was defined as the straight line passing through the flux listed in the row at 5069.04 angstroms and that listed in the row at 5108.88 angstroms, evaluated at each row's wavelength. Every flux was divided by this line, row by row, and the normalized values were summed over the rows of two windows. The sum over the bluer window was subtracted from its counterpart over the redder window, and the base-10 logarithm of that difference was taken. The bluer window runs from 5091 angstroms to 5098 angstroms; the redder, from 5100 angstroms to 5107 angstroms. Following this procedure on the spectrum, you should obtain -0.415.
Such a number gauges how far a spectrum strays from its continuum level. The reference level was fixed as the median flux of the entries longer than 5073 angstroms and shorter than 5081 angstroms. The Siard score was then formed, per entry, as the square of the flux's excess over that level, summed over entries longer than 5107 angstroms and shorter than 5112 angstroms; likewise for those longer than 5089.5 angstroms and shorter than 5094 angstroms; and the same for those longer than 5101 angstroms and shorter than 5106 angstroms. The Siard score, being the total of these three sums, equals 32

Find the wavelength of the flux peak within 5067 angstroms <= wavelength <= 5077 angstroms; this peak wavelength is 5076.05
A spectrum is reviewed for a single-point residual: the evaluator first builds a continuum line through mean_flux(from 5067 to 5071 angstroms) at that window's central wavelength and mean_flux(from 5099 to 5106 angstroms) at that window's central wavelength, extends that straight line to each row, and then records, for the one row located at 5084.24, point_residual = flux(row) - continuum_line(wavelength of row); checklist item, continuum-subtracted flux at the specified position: -2.9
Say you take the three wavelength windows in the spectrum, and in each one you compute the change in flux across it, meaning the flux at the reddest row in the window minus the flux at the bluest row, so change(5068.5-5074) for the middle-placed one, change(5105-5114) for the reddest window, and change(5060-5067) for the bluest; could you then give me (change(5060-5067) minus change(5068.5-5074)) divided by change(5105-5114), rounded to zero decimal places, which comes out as 23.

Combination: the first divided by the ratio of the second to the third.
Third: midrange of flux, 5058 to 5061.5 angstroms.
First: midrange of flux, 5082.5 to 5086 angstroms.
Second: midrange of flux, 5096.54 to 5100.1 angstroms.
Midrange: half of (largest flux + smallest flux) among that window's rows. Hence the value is 34.7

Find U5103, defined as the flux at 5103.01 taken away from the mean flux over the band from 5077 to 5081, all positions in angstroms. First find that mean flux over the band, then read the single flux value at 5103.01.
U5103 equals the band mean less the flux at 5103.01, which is -3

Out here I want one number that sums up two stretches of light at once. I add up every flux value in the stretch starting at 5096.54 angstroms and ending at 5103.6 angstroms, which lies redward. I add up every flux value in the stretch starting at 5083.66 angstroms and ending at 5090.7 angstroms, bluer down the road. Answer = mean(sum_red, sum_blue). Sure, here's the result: 195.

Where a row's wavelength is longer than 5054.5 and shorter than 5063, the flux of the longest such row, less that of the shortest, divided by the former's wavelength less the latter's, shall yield -0.44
